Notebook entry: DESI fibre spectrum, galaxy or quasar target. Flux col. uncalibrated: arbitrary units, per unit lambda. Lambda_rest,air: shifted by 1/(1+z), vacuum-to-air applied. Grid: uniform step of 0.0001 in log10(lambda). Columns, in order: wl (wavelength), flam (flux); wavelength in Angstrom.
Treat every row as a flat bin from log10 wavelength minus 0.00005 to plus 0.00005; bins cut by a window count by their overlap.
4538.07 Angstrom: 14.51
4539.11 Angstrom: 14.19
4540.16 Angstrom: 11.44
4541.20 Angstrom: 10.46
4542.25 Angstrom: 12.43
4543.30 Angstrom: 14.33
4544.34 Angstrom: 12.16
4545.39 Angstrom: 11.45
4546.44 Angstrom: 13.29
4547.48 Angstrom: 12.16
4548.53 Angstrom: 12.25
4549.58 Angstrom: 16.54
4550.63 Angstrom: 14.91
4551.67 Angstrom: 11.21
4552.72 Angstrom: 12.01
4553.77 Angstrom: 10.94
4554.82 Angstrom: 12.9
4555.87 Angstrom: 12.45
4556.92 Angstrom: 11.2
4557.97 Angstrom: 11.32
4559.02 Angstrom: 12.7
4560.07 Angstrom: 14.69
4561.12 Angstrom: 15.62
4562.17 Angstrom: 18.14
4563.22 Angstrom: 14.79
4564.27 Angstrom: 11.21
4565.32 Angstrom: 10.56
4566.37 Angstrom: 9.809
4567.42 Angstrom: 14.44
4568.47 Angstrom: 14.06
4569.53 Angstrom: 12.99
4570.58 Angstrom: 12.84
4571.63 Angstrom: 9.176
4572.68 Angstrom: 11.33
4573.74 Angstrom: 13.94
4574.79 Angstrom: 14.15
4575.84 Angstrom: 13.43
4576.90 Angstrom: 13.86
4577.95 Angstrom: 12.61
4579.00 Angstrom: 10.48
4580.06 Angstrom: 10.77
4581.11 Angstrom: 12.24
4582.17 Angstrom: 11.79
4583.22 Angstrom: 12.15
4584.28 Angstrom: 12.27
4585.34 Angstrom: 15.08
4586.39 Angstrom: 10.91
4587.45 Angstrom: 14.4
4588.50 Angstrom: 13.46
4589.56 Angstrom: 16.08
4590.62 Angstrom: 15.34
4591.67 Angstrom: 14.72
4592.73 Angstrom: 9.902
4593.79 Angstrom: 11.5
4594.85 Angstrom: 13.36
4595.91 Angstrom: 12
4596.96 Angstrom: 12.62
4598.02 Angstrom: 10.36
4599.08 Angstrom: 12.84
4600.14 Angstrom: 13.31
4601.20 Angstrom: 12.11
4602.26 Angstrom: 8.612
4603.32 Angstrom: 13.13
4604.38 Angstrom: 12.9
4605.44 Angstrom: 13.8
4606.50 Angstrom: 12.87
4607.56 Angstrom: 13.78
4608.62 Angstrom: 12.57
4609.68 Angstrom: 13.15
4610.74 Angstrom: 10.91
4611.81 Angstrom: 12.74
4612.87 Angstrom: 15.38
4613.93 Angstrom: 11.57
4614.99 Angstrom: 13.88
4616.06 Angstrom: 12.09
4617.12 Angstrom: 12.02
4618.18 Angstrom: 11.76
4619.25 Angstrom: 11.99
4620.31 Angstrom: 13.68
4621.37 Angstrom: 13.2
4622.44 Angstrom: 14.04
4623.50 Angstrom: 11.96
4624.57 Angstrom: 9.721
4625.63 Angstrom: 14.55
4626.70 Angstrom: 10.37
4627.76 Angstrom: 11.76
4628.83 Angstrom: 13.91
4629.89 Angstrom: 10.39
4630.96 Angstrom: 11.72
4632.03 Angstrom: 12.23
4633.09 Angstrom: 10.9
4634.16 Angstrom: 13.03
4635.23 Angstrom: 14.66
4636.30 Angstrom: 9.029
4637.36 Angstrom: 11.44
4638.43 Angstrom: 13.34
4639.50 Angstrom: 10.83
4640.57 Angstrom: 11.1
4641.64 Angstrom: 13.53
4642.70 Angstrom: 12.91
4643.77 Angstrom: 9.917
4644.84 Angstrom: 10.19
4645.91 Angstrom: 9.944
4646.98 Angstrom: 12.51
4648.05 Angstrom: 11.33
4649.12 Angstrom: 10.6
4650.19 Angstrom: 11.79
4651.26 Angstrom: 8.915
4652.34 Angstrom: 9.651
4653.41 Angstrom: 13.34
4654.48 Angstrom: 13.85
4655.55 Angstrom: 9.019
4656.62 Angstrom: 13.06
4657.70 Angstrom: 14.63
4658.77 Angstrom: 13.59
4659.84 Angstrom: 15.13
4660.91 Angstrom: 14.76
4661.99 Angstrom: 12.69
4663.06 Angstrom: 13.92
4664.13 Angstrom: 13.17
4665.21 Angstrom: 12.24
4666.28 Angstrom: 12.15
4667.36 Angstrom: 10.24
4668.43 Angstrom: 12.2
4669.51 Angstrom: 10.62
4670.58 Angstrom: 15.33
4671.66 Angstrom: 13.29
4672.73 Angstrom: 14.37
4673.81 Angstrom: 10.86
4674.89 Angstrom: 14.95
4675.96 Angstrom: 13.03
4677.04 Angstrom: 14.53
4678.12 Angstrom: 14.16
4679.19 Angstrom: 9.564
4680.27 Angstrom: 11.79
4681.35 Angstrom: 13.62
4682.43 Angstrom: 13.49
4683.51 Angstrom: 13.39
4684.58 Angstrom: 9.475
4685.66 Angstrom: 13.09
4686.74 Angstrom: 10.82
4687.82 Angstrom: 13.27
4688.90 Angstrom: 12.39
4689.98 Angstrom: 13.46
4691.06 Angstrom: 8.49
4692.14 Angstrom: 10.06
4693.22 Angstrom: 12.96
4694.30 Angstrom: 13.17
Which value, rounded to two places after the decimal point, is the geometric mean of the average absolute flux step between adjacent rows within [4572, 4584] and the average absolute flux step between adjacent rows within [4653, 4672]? 1.35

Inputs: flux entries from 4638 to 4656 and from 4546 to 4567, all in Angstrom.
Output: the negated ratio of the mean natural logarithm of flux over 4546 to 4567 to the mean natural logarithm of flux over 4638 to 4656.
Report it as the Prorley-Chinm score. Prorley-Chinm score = -1.05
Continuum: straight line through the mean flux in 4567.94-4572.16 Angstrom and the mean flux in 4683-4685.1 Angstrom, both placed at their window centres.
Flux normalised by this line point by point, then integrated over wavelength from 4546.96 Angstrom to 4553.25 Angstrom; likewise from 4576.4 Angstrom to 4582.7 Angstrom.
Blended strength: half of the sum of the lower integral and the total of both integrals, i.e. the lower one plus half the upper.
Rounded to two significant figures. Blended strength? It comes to 9.8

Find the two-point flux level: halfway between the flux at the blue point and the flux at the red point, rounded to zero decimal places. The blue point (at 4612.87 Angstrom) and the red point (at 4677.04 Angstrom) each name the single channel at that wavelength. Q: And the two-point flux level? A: 15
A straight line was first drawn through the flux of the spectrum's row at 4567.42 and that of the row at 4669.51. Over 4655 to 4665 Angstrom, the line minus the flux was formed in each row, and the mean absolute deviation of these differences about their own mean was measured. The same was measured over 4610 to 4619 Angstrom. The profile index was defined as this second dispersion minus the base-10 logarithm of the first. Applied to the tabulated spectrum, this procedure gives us 0.98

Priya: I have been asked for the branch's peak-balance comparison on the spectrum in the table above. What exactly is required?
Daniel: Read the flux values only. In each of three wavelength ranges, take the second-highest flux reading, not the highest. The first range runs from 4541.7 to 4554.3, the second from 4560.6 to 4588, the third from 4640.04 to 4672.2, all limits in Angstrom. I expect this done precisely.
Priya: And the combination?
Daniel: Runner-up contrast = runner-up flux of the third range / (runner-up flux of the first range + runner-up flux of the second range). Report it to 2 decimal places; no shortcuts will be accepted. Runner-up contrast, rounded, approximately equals 0.50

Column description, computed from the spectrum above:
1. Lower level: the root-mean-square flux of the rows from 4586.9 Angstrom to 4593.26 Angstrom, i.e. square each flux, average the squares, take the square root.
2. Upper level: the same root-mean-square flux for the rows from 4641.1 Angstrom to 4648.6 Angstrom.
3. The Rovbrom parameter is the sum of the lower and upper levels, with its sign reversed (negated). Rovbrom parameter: -25.7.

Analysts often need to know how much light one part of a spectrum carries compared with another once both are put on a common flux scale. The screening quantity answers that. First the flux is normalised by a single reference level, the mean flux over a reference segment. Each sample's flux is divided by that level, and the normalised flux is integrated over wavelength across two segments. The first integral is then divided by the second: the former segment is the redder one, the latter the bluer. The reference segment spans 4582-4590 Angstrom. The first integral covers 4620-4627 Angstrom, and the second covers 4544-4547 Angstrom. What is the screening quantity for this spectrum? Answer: 2.4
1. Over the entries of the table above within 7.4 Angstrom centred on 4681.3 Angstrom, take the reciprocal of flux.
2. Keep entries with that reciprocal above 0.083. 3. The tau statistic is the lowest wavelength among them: 4679.19 Angstrom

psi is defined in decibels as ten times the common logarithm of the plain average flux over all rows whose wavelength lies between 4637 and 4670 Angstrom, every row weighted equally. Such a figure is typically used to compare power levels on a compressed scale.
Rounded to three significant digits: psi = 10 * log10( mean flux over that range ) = 10.8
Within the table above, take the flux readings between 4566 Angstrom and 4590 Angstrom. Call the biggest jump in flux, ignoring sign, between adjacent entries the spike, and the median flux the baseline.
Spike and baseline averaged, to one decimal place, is 8.7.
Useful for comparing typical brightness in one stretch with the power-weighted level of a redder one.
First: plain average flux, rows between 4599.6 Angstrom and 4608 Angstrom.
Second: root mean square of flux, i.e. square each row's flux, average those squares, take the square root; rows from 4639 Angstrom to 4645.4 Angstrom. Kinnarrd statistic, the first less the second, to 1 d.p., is 1.1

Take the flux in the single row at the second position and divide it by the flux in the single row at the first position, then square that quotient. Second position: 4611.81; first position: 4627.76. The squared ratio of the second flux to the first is 1.17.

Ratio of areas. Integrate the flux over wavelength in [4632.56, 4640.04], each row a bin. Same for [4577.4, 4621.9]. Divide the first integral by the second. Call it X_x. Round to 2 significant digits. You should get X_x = 0.16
